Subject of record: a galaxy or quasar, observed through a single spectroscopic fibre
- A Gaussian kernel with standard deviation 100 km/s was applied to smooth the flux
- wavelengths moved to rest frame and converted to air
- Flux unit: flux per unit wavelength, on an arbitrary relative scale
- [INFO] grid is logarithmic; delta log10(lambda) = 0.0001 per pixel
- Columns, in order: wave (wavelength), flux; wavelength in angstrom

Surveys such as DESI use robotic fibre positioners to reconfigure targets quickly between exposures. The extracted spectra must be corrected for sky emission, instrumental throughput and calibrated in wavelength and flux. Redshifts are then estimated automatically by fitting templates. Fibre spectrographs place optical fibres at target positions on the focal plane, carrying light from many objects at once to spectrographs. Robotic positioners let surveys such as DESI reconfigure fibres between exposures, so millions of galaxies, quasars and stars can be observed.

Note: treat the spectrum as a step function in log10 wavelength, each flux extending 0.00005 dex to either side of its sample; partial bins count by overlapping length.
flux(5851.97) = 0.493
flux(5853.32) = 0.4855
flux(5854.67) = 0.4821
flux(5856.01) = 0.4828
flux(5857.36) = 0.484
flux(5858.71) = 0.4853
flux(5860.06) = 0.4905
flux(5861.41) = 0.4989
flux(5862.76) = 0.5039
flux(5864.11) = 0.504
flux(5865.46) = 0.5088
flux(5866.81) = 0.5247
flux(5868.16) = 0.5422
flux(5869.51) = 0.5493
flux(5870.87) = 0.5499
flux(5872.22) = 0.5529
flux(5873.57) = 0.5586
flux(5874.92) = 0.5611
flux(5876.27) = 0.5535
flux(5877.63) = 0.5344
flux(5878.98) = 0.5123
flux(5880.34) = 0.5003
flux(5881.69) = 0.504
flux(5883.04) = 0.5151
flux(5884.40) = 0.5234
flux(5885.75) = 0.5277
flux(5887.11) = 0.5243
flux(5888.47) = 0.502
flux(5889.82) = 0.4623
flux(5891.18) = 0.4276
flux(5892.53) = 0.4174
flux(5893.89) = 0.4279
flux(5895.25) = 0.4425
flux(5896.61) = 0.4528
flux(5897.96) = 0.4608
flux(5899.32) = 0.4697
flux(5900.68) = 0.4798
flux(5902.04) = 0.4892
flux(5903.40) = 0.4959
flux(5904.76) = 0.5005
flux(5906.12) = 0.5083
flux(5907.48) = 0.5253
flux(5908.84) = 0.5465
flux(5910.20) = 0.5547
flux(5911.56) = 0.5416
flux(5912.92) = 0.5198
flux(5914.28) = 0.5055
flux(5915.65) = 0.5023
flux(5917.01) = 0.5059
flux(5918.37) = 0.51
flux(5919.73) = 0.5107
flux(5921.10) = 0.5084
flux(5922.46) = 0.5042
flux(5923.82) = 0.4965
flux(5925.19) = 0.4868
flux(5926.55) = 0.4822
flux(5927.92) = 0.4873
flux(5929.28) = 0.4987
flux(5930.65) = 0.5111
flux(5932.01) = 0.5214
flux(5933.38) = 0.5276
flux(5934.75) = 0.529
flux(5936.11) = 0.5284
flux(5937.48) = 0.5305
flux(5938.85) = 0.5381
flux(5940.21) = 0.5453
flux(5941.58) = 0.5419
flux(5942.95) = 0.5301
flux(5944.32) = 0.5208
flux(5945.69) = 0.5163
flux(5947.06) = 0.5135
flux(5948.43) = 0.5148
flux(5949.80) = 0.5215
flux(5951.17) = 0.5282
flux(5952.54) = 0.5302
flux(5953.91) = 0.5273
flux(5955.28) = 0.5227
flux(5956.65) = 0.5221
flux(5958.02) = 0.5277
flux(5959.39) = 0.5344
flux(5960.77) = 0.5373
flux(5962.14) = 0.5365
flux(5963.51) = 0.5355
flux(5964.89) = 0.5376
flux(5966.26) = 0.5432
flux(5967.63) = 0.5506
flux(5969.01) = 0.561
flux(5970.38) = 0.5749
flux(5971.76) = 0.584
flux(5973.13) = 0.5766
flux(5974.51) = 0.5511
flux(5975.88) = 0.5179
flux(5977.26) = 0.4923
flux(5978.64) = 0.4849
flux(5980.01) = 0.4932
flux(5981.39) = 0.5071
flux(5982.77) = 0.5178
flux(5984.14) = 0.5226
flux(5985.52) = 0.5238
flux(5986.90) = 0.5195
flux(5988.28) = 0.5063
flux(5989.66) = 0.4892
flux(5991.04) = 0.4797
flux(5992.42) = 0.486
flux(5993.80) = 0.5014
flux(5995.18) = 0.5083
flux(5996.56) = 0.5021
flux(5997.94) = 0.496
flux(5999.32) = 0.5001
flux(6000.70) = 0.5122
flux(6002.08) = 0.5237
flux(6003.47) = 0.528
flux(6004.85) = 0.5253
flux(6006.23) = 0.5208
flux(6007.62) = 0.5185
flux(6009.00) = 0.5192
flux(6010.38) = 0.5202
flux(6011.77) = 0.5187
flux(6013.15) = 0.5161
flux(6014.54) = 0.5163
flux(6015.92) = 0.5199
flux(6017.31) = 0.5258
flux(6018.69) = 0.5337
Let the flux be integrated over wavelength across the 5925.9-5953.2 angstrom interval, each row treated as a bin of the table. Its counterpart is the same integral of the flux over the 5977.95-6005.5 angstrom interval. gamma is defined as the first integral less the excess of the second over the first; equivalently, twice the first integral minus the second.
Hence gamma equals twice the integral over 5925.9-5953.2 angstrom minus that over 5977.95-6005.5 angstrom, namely 14.5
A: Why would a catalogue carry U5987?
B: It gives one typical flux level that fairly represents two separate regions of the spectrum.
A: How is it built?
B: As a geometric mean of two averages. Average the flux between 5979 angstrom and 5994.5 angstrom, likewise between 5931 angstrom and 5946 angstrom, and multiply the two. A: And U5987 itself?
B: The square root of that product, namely 0.517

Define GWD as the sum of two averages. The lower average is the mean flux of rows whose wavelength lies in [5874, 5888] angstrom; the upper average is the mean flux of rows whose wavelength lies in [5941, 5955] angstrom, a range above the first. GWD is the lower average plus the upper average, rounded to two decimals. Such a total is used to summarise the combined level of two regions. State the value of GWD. 1.05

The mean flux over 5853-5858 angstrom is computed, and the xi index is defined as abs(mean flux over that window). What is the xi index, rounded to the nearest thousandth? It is 0.484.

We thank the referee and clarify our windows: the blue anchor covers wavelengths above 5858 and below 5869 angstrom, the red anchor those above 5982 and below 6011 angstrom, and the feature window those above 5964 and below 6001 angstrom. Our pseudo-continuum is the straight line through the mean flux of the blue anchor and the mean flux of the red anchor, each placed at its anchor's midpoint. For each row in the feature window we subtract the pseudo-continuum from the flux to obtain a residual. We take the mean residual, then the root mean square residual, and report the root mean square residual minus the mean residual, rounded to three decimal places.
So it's 0.021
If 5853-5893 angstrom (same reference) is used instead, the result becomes 0.033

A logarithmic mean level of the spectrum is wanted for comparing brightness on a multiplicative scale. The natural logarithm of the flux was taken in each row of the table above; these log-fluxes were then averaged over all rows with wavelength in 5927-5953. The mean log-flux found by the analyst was -0.649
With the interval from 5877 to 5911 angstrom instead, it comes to -0.712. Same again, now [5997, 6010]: -0.662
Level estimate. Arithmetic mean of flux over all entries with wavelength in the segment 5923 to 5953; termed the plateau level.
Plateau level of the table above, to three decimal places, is 0.518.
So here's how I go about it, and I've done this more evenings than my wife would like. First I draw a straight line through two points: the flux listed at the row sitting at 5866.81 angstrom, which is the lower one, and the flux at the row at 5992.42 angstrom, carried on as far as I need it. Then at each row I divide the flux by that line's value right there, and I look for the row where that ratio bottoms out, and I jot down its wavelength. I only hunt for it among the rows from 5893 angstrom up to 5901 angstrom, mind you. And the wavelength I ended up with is 5893.89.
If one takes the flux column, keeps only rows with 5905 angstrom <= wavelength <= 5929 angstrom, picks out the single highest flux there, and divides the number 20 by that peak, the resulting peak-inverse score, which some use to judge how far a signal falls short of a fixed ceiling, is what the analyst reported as 36.1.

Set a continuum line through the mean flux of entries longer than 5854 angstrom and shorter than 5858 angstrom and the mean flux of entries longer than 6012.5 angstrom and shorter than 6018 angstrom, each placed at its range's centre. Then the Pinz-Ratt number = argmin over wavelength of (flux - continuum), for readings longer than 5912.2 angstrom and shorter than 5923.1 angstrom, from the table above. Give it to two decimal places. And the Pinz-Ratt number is 5915.65 angstrom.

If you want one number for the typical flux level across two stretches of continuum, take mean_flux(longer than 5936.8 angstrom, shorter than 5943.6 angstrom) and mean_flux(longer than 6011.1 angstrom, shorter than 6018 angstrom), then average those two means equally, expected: 0.528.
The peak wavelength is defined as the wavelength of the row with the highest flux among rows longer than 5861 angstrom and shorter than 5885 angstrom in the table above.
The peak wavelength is 5874.92 angstrom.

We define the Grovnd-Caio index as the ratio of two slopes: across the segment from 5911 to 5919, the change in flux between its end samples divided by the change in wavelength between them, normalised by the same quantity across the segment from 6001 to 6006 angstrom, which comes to -8.0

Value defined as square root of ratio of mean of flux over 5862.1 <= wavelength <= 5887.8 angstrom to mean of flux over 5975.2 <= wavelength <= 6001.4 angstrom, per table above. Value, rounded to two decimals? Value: 1.03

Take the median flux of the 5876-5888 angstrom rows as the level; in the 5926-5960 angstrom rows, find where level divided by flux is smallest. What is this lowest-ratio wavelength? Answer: 5940.21 angstrom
